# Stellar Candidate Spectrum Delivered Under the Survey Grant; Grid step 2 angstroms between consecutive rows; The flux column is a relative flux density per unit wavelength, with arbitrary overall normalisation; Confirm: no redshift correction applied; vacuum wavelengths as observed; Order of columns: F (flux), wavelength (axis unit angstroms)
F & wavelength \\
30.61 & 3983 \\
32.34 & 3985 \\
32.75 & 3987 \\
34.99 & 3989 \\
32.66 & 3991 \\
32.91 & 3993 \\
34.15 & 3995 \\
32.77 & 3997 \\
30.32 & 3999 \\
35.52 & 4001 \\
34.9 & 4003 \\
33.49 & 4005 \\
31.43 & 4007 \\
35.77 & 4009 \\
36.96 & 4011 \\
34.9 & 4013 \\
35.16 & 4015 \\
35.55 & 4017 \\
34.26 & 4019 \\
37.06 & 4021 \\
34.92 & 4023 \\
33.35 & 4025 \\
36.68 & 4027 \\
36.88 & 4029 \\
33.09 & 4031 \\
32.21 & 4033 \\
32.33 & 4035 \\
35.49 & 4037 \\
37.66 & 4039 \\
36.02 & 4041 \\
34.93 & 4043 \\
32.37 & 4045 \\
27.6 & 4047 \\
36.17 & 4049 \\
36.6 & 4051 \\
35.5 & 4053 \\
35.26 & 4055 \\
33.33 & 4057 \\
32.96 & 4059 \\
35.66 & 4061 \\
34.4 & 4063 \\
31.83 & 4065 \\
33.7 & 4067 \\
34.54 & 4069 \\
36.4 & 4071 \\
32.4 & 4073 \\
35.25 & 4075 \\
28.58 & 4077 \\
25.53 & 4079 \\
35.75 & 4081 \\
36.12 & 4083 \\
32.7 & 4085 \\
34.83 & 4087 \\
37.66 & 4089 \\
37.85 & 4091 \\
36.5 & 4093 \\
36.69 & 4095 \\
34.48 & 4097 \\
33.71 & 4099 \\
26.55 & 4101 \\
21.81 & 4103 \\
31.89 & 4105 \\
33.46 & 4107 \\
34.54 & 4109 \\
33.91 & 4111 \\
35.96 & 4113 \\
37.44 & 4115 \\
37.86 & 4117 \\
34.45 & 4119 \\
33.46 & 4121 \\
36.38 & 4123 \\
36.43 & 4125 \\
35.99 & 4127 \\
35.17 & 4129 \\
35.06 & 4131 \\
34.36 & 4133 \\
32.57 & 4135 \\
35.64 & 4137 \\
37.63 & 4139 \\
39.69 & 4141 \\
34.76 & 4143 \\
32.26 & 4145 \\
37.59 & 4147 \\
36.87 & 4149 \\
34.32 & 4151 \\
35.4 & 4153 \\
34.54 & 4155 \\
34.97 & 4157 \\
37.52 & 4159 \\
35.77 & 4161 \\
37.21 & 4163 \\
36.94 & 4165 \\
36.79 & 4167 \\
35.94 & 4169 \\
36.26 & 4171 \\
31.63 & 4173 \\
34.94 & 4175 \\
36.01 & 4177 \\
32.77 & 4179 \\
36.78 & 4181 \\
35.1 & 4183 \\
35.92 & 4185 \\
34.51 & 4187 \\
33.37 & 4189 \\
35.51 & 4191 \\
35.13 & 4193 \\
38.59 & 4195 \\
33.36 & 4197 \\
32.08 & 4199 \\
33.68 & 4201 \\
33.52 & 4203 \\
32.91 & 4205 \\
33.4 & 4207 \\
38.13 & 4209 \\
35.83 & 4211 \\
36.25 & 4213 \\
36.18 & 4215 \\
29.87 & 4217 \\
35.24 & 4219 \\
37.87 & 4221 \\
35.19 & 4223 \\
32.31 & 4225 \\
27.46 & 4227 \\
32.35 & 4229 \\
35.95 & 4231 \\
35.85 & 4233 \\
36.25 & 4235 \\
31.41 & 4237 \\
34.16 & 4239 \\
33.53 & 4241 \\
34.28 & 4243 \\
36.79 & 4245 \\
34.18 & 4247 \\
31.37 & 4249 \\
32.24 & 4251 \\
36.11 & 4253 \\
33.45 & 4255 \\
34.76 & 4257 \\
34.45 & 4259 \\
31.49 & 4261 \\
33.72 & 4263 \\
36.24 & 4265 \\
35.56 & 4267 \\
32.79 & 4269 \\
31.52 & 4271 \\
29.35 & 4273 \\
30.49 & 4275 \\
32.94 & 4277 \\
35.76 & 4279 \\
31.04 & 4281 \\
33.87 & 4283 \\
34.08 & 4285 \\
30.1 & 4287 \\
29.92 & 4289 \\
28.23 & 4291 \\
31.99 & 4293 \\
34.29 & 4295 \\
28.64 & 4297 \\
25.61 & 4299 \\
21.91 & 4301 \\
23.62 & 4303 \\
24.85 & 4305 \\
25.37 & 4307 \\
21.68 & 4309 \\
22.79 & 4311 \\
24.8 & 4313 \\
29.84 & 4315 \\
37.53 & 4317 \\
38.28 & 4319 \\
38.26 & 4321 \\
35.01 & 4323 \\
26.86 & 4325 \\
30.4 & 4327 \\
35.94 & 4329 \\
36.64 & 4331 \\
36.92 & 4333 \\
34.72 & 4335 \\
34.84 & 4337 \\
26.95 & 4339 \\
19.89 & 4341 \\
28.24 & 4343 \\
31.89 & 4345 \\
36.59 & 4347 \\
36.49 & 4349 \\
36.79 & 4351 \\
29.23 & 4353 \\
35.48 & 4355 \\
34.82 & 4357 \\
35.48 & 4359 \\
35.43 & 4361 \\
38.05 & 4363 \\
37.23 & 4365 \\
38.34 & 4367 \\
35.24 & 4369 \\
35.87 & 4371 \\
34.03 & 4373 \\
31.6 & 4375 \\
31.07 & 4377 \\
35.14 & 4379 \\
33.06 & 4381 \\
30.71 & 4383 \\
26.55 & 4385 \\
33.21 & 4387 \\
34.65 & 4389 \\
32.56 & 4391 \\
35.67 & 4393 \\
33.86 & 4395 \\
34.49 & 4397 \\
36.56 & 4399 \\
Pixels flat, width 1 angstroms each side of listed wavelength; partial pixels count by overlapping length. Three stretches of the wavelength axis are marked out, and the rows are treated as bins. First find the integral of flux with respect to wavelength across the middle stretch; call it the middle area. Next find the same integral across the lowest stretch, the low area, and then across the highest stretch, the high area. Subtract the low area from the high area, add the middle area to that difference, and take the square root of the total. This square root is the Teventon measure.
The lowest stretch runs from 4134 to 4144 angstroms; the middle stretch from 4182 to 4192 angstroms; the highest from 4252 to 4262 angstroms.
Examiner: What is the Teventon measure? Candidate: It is 18.1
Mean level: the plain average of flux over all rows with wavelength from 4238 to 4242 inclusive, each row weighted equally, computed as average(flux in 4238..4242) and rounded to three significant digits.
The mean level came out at 33.8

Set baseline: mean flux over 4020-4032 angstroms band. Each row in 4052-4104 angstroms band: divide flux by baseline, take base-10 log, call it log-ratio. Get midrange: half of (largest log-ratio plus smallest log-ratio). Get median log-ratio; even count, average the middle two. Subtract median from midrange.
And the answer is -0.080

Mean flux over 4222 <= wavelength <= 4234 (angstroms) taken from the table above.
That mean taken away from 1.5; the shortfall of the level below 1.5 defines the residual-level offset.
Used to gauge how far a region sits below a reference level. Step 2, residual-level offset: -32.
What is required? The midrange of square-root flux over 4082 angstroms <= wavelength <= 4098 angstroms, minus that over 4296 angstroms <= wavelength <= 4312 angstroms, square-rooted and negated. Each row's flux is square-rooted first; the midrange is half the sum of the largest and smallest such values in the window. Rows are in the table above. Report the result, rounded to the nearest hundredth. -0.97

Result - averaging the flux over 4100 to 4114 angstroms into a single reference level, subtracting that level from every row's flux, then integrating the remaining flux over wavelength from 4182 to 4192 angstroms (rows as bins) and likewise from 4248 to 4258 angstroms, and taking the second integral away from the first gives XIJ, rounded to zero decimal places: 13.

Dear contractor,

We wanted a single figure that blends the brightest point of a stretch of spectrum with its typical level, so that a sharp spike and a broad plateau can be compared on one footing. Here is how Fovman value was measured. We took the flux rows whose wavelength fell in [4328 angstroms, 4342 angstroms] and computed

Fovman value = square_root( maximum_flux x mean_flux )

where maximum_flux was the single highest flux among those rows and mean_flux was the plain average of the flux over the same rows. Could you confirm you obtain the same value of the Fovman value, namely 34.5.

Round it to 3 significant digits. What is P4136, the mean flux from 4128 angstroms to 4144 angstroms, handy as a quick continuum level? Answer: 35.6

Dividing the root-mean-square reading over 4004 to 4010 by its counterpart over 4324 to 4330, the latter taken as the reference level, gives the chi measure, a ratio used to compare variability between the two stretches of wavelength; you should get 1.07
